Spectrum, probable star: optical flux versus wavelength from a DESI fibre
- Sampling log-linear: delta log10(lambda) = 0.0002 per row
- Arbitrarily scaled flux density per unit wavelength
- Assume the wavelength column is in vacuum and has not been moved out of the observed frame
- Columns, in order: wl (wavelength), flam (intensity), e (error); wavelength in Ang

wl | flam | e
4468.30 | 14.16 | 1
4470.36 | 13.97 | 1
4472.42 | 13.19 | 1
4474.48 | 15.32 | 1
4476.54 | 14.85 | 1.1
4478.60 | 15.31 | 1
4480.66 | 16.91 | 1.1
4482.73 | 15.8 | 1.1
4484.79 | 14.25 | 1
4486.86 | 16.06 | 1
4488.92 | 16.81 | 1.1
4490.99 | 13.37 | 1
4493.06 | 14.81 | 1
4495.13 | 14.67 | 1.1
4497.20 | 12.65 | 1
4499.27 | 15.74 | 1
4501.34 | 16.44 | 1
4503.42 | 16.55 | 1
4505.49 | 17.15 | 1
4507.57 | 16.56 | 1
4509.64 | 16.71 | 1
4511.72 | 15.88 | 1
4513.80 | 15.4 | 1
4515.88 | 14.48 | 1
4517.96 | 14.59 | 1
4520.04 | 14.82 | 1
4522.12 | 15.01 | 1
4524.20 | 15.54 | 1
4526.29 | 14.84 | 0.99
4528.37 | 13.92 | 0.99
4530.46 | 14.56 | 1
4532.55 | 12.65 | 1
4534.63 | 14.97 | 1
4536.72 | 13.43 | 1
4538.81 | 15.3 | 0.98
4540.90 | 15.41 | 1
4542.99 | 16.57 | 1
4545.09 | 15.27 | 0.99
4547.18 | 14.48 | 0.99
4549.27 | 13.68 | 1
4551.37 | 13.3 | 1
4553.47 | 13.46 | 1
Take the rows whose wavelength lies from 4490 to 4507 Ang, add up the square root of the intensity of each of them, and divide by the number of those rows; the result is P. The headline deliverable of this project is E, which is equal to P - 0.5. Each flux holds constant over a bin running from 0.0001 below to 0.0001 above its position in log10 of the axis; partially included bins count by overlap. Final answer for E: 3.39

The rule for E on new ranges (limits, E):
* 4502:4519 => 3.49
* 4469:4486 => 3.36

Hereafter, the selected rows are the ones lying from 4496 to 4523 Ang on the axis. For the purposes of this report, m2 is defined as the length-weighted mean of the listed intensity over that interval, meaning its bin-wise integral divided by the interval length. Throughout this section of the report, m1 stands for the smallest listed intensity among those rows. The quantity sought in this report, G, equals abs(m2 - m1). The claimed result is 2.9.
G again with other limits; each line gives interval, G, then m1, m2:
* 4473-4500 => 2.4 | 12.65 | 15.1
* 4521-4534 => 1.8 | 12.65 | 14.4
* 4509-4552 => 2.1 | 12.65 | 14.8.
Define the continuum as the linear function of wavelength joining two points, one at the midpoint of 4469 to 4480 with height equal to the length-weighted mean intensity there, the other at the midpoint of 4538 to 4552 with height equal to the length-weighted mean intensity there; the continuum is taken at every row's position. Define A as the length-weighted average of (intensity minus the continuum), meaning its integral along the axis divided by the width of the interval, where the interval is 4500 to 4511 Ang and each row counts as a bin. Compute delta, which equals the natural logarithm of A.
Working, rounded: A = 1.9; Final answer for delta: 0.6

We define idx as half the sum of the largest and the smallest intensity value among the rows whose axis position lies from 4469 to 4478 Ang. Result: 14.3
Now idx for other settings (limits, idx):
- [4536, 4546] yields 15.0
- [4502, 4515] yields 16.3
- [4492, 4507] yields 14.9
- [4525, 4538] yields 13.8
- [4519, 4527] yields 15.2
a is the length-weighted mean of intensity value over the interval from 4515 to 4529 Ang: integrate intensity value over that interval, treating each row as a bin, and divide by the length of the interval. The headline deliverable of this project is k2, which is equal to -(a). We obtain -14.8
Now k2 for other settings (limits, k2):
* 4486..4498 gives -14.8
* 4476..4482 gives -15.8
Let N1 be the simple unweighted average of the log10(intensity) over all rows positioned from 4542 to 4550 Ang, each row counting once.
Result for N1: 1.18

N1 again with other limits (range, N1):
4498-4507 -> 1.22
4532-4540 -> 1.15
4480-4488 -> 1.20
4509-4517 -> 1.19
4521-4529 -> 1.17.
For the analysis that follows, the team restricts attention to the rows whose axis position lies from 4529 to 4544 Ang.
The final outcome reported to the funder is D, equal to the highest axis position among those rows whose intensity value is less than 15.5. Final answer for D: 4540.90 Ang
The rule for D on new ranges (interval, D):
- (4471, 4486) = 4484.79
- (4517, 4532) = 4530.46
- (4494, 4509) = 4497.20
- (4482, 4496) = 4495.13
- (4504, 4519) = 4517.96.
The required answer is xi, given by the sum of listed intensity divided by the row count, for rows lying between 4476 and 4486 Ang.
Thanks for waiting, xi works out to 15.4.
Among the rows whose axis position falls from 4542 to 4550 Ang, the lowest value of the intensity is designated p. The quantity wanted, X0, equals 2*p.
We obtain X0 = 27.4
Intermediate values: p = 13.68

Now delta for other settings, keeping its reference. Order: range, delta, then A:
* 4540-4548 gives -0.6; 0.6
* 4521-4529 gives -2.8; 0.1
